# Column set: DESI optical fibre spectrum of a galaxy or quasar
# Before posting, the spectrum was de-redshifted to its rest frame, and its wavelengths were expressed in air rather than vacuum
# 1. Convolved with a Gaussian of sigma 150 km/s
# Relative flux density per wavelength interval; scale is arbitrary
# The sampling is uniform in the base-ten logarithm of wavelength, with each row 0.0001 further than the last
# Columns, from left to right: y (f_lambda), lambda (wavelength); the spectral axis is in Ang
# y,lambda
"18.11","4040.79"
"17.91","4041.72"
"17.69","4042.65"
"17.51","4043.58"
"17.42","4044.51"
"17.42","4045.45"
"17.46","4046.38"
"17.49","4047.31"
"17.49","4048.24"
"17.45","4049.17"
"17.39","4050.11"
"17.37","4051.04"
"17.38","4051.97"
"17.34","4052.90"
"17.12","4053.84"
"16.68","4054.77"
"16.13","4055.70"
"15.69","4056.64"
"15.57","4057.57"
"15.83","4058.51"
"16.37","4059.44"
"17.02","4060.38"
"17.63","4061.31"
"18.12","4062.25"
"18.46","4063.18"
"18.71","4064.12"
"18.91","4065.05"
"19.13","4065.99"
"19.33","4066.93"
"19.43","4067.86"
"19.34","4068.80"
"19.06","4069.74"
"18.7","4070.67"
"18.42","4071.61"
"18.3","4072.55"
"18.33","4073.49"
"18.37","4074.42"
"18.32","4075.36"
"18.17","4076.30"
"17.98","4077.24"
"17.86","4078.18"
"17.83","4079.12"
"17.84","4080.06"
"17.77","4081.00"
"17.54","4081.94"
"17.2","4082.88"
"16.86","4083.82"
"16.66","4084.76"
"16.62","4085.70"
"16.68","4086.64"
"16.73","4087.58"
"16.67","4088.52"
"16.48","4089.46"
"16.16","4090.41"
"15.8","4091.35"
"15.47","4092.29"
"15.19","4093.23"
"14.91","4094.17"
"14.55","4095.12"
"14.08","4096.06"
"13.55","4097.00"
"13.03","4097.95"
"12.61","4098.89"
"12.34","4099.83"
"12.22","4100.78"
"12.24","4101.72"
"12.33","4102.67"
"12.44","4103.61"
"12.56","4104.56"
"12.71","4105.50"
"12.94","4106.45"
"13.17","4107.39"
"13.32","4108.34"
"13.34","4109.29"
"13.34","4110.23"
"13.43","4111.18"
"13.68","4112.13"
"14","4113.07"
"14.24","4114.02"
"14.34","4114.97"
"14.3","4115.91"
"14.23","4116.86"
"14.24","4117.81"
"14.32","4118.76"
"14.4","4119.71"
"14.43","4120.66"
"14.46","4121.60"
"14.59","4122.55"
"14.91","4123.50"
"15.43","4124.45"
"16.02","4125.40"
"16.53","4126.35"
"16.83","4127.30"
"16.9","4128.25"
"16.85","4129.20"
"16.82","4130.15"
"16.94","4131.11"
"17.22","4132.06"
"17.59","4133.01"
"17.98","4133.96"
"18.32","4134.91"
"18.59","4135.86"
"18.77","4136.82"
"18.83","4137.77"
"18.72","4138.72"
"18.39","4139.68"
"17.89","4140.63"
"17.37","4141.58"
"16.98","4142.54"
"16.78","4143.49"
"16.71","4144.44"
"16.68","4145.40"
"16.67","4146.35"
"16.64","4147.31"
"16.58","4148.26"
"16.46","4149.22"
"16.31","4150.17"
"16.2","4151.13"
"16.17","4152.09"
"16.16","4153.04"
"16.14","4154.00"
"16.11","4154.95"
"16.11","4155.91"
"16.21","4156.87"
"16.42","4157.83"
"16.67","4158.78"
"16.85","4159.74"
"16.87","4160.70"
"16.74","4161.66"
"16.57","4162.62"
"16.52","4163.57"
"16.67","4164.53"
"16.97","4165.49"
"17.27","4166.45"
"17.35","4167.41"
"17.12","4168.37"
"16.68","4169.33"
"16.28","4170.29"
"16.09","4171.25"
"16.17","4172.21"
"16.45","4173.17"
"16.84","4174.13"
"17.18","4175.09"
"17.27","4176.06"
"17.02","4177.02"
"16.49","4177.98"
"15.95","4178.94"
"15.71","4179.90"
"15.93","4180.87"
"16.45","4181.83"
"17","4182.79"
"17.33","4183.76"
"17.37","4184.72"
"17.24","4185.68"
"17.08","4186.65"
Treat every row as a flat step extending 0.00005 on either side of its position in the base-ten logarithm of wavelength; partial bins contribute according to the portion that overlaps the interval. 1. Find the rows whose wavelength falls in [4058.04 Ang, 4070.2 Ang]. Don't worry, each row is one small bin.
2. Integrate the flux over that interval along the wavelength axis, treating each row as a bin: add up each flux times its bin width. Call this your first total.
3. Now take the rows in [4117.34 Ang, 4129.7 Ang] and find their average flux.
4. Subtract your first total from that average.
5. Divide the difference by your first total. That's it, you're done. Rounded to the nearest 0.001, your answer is -0.931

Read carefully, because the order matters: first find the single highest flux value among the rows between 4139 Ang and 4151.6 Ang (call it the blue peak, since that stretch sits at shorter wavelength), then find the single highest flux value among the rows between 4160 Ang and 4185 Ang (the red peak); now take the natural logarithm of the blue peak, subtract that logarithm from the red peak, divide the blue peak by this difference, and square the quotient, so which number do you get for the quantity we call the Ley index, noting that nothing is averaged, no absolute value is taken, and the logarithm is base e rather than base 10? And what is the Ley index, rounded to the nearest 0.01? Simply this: 1.62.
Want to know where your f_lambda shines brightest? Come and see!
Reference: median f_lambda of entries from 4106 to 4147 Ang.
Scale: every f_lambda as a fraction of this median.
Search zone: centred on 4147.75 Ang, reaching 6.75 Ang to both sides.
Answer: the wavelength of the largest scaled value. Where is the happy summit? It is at 4141.58 Ang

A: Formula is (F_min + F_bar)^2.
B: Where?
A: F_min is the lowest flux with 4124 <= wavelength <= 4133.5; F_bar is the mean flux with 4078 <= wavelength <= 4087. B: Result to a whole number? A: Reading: 1070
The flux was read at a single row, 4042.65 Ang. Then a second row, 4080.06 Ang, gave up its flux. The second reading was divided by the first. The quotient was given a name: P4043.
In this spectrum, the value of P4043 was 1.01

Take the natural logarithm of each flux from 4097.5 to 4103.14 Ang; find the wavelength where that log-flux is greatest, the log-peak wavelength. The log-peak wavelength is 4097.95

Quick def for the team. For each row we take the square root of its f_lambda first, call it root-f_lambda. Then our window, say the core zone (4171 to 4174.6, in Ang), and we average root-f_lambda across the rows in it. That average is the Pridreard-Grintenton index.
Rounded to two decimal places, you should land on 4.05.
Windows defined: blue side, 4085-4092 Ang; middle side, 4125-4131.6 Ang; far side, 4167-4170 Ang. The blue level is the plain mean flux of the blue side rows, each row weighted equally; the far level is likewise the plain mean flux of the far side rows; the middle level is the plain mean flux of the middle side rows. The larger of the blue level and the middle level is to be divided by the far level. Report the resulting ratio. 0.98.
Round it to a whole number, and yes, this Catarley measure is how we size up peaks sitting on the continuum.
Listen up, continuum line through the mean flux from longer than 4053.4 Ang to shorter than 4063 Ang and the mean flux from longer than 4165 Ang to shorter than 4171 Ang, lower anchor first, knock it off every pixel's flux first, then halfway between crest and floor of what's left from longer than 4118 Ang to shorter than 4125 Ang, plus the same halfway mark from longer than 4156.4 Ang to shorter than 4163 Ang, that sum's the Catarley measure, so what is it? -2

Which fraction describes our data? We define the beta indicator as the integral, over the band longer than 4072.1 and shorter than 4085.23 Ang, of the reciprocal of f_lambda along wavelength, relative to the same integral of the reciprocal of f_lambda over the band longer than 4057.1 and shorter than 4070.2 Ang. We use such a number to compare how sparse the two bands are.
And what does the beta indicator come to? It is 1.01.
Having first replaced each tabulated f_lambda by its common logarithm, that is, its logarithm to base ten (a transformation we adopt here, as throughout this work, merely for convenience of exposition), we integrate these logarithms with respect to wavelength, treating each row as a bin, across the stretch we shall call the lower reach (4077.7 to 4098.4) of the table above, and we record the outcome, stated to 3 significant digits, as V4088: 25.0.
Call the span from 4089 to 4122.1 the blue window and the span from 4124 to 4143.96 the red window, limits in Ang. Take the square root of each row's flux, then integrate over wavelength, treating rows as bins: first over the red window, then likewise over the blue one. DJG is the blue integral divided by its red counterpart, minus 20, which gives -18.5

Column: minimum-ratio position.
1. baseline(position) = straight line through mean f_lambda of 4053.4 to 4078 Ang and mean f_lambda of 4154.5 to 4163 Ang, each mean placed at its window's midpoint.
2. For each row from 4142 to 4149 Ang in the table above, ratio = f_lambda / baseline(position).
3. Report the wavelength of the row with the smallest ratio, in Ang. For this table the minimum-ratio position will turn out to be 4148.26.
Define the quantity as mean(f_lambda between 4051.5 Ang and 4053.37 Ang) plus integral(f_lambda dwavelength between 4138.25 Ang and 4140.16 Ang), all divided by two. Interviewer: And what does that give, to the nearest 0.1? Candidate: 26.4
